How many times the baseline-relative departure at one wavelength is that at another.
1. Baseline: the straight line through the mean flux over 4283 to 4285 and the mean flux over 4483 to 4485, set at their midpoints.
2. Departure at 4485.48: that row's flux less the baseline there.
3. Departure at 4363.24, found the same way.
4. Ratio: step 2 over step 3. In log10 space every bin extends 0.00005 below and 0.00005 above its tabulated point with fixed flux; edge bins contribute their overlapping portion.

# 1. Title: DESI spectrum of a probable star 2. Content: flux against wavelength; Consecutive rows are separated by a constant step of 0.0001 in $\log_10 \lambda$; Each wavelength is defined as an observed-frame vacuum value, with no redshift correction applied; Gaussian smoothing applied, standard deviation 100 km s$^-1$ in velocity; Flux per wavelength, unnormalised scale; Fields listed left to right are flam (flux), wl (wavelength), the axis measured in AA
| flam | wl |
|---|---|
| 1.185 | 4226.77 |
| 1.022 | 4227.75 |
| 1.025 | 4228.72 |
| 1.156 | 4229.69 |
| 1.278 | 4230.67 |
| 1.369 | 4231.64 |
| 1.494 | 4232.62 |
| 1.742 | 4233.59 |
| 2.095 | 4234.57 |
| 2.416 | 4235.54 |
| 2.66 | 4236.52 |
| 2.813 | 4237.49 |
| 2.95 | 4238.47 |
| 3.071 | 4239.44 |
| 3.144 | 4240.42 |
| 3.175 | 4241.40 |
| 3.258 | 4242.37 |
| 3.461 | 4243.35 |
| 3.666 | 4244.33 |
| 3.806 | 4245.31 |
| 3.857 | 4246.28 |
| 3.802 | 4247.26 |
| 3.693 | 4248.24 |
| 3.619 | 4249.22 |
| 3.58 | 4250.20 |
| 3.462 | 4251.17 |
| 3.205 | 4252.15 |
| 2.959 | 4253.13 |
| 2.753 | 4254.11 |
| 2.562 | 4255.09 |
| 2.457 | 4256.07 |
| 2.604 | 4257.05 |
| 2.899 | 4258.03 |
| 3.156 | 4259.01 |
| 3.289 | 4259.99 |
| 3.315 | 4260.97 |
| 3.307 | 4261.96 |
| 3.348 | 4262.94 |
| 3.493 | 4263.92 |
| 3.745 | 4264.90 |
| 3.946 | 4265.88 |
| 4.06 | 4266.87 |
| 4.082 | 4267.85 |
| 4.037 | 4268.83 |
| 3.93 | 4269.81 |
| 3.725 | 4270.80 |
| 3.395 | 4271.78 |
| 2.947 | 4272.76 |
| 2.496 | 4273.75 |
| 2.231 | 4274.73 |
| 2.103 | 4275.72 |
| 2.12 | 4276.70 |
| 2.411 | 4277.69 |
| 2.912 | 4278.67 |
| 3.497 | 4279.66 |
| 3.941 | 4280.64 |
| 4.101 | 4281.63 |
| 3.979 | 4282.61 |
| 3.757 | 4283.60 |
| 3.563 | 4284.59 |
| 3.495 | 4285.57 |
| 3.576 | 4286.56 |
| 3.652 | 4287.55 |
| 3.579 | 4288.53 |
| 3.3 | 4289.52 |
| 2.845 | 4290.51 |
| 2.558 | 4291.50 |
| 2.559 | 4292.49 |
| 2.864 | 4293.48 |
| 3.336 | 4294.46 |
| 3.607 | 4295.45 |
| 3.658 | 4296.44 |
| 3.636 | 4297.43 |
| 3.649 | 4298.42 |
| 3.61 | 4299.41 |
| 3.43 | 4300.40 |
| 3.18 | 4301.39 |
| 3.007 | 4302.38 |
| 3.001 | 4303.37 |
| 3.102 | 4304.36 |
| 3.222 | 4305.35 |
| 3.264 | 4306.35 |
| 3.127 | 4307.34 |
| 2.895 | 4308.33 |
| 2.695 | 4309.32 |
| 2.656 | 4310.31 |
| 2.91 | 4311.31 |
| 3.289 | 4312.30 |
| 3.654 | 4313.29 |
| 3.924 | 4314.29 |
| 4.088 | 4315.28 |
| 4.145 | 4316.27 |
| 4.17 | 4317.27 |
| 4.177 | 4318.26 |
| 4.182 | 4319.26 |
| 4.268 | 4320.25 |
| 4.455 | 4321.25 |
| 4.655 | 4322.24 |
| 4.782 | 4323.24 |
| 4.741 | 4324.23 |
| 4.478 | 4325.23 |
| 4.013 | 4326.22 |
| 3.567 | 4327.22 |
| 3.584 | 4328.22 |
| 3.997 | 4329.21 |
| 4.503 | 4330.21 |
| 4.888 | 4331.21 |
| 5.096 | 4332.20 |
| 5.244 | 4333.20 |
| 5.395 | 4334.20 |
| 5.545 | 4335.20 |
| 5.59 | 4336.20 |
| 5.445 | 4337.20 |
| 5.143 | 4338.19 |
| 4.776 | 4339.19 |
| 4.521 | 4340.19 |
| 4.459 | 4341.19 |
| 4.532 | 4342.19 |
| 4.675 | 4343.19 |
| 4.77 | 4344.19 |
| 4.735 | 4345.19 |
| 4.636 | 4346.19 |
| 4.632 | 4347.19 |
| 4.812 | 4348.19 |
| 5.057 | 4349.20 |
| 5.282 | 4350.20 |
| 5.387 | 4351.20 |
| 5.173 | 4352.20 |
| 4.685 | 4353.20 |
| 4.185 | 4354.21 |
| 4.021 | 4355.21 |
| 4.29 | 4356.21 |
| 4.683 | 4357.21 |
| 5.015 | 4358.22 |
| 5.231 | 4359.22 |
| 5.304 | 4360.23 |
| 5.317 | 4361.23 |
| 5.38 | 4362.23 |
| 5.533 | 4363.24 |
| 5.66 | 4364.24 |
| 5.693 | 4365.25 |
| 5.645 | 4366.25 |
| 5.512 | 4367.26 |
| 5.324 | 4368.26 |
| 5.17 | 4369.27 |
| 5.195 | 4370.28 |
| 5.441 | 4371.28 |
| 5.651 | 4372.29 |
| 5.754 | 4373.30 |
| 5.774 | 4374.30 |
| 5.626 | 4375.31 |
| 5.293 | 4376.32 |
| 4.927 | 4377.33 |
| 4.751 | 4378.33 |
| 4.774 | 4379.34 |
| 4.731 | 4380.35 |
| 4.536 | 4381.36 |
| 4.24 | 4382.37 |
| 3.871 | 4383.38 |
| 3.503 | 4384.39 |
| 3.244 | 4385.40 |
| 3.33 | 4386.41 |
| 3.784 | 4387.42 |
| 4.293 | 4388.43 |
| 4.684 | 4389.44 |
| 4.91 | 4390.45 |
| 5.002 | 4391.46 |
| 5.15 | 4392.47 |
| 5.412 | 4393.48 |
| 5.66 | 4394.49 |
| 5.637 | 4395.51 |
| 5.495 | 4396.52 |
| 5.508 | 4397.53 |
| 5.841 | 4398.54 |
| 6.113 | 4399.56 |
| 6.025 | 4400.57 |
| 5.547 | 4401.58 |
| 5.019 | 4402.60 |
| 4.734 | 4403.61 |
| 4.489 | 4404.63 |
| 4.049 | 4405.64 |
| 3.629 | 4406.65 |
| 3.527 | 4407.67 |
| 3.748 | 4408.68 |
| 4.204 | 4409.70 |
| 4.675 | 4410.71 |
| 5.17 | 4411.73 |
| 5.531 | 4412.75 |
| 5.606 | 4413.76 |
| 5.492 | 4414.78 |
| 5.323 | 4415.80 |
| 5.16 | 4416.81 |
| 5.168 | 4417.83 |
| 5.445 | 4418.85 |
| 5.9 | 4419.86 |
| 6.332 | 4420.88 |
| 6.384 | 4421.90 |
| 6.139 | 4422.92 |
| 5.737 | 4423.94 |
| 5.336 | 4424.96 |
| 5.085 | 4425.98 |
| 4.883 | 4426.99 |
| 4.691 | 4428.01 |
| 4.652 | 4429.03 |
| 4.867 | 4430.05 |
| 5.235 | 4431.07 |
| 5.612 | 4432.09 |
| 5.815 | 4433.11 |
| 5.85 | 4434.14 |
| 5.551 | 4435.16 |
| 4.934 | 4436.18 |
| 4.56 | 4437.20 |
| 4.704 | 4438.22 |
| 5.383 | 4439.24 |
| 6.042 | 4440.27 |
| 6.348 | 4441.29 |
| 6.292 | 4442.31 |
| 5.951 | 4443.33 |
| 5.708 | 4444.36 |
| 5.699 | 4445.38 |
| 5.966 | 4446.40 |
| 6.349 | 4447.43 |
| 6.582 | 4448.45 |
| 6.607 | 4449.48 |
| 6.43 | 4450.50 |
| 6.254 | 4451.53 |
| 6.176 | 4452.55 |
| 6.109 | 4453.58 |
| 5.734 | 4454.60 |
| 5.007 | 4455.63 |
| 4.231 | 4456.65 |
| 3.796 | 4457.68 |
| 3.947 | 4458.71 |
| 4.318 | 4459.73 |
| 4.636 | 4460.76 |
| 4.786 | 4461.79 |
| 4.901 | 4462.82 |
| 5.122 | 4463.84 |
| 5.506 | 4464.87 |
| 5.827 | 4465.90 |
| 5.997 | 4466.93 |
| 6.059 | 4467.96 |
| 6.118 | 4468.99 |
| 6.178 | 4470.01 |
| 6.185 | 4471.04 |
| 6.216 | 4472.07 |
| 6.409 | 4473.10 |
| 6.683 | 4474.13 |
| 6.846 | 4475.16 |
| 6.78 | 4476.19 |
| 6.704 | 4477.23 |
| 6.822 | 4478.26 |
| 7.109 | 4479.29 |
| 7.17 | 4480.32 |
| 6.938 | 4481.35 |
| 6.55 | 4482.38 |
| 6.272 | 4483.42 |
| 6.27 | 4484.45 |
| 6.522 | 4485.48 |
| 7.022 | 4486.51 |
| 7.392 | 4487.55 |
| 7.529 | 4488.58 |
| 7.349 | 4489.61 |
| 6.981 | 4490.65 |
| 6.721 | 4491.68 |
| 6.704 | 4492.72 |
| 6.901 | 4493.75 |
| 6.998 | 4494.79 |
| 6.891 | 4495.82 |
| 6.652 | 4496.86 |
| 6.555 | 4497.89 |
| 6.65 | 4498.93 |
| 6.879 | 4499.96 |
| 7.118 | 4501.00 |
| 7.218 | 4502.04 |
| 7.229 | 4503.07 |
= 0.3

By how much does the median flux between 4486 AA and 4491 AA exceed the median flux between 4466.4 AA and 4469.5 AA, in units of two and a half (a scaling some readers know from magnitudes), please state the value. 0.52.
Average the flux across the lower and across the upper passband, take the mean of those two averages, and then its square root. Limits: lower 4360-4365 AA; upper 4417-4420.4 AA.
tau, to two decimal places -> 2.34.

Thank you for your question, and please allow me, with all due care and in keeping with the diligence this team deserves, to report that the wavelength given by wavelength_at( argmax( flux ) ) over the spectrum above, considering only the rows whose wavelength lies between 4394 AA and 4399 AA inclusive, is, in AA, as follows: 4398.54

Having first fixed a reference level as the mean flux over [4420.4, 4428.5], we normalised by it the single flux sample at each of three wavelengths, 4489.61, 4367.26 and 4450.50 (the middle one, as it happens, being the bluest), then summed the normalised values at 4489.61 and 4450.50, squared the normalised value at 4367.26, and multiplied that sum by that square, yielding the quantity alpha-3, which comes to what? 2.4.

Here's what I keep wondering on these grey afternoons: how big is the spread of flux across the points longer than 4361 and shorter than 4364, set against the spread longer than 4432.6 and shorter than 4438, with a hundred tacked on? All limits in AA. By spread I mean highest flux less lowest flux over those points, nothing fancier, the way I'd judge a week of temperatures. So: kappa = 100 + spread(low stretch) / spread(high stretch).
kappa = 100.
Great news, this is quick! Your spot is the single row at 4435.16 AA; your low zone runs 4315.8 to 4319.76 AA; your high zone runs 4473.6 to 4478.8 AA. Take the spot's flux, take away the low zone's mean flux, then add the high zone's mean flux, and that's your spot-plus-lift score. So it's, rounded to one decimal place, 8.1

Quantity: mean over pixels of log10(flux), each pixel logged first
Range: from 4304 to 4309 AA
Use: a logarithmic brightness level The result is 0.49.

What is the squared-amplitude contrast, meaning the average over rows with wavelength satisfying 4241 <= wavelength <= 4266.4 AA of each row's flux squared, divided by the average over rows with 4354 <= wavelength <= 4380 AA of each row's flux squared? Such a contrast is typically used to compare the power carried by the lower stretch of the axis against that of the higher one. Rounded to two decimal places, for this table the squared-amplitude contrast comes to 0.41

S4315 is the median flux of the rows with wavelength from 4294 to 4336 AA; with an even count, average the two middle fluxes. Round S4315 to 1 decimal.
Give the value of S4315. 3.7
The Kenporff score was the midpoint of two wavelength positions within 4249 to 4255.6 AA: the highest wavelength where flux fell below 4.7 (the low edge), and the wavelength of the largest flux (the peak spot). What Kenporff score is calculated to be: 4252.2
